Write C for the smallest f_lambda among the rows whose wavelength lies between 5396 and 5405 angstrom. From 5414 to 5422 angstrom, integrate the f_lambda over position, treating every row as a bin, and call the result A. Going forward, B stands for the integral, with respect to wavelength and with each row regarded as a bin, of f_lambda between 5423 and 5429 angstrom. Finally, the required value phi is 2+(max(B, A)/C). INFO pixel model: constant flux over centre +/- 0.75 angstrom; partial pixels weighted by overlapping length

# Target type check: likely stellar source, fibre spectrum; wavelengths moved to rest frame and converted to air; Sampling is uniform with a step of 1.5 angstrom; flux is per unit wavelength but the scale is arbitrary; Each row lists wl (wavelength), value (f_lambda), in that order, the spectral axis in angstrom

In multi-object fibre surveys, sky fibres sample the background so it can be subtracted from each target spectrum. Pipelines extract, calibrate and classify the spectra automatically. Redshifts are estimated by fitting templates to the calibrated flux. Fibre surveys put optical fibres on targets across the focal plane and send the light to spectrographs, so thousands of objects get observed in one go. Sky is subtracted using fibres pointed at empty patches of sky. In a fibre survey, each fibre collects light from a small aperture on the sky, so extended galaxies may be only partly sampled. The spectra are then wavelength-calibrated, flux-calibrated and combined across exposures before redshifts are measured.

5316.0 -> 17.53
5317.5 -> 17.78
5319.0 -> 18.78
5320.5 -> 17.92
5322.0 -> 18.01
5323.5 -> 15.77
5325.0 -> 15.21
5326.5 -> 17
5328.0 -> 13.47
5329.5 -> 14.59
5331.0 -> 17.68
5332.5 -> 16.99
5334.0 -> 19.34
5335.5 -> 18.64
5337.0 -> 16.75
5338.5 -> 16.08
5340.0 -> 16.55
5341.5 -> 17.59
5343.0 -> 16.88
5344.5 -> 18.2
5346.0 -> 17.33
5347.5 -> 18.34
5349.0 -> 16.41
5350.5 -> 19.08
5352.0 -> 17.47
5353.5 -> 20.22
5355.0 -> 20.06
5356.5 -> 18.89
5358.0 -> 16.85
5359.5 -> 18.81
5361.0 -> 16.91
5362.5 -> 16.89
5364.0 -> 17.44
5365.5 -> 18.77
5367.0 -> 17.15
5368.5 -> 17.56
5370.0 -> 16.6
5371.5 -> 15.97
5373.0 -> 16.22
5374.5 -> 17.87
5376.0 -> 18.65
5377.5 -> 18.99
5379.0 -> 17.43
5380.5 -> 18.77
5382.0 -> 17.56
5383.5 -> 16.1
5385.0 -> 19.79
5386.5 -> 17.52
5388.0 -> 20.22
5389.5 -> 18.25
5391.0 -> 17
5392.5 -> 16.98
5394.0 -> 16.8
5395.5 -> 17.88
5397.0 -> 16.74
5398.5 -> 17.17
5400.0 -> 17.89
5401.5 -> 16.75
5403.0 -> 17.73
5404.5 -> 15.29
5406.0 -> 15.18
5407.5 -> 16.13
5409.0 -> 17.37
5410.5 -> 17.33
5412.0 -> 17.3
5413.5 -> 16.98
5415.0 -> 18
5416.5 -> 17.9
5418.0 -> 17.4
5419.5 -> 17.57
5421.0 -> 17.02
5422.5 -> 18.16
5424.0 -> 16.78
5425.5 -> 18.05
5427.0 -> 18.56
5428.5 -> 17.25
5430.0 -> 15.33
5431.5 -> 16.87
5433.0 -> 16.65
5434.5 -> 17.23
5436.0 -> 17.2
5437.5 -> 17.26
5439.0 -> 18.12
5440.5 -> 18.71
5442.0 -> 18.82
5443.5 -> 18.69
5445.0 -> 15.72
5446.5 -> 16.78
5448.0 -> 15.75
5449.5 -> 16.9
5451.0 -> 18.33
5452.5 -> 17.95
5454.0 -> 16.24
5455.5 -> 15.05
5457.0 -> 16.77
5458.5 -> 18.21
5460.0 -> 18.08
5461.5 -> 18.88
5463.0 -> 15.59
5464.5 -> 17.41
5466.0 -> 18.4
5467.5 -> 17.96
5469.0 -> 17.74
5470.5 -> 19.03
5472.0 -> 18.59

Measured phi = 11.2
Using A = 141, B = 106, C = 15.29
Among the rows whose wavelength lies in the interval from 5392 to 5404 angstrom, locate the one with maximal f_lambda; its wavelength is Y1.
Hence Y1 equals 5400.0 angstrom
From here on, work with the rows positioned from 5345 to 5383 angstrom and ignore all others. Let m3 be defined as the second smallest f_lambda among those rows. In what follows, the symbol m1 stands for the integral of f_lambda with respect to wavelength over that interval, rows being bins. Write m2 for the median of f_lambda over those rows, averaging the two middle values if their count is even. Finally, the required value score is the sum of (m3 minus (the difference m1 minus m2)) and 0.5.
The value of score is -644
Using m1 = 678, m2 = 17.56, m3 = 16.22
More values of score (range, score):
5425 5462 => -608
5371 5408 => -611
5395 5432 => -601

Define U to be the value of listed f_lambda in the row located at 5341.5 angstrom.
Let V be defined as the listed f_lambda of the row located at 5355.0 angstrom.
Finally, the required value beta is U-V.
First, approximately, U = 17.59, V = 20.06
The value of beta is -2.5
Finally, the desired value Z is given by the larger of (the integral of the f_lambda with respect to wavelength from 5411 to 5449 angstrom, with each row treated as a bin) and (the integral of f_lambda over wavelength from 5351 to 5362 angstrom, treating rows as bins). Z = 660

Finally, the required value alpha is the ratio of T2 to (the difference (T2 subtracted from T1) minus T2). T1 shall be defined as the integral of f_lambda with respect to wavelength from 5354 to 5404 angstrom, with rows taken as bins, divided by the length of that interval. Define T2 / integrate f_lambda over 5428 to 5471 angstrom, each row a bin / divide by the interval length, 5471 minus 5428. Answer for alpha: -1.02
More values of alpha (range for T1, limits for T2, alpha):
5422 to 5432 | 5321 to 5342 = -1.04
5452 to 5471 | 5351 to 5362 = -0.95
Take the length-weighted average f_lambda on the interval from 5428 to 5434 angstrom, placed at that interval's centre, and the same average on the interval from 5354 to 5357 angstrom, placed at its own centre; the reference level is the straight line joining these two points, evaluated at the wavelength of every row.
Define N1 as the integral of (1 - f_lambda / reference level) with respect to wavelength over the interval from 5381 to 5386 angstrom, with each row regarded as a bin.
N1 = 0.16 angstrom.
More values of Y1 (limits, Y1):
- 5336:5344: 5341.5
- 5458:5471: 5470.5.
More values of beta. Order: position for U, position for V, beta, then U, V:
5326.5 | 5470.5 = -2.0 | 17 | 19.03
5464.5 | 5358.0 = 0.6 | 17.41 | 16.85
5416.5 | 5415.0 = -0.1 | 17.9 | 18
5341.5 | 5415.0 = -0.4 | 17.59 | 18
